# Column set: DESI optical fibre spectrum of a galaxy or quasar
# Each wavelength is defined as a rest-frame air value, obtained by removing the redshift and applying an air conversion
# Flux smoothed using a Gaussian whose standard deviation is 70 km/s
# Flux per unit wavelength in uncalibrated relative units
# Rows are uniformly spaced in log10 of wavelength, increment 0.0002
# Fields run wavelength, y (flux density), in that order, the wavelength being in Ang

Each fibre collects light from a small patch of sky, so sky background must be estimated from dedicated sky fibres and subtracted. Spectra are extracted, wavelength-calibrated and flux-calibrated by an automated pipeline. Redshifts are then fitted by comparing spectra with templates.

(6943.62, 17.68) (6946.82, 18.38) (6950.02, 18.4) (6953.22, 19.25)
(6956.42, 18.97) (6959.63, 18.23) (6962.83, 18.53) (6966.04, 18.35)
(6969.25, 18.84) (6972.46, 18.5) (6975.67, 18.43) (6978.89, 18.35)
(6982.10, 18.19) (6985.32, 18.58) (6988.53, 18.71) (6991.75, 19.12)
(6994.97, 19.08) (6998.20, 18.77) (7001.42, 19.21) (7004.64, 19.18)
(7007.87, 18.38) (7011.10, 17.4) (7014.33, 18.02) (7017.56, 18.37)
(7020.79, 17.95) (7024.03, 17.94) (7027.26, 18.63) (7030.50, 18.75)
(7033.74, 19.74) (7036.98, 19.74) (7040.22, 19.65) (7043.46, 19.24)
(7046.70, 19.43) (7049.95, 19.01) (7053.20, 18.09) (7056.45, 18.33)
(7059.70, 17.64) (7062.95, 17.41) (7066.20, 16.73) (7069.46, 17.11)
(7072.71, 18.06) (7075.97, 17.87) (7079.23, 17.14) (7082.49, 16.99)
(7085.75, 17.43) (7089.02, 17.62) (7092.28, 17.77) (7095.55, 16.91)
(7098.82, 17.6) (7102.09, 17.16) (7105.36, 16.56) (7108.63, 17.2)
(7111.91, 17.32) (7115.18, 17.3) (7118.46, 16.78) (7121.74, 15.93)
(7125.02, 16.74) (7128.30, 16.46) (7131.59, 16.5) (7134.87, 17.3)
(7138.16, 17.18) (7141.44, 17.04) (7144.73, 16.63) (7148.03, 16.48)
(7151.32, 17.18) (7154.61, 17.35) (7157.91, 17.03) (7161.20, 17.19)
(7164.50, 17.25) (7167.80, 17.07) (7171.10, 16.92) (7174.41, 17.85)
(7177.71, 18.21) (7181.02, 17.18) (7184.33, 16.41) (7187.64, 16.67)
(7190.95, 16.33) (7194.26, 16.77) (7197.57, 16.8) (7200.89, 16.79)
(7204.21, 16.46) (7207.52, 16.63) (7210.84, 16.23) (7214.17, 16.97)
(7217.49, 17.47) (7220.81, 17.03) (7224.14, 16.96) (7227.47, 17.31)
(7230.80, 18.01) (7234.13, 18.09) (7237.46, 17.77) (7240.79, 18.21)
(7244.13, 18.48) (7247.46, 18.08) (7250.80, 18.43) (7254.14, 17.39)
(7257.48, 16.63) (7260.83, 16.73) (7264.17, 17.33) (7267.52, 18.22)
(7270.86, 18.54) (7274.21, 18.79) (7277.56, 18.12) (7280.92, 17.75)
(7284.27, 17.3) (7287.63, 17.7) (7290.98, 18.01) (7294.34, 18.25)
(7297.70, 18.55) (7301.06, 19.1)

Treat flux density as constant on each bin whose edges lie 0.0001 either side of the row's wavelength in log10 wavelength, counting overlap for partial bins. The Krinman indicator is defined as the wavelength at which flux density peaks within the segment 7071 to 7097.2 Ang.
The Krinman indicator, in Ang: 7072.71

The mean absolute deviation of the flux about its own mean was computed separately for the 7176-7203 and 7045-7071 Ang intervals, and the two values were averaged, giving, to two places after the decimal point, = 0.57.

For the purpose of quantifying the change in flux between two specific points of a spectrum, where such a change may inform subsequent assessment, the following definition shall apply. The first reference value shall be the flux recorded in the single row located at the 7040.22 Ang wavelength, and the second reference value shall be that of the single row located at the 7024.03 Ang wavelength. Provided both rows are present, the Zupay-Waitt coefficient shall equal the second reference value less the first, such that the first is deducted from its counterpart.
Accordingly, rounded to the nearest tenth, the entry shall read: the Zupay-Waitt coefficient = -1.7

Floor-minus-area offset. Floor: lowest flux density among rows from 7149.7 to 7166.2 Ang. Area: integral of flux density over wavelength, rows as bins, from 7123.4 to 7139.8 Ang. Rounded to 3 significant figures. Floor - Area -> -259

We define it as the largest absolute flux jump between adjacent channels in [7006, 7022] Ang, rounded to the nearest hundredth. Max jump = 0.98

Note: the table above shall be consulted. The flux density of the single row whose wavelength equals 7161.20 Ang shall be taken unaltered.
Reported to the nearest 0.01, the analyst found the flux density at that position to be 17.19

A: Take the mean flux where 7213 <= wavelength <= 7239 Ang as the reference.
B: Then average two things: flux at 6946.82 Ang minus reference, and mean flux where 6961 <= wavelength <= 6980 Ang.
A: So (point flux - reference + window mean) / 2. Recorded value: 9.7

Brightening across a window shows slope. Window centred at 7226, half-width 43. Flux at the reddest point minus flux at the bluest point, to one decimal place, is 1.8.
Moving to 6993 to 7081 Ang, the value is -1.9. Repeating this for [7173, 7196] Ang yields -1.1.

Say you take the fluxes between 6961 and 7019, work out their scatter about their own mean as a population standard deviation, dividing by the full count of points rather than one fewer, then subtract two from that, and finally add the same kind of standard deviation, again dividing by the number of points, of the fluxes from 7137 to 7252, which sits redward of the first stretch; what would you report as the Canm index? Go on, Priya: -0.94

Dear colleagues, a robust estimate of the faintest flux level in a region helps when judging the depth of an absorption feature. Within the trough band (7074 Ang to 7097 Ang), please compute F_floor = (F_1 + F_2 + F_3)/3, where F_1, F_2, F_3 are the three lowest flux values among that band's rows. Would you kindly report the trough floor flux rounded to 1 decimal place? 17.0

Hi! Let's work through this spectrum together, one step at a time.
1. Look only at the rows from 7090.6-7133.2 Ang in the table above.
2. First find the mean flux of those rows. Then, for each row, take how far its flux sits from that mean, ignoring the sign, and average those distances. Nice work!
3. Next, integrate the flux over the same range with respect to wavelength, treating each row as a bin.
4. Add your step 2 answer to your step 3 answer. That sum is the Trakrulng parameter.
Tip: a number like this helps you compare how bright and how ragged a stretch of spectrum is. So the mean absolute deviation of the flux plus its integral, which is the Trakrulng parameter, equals 722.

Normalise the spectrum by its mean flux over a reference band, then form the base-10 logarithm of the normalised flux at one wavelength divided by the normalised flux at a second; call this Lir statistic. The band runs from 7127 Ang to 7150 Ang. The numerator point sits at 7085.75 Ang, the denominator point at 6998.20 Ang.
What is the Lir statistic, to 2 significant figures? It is -0.032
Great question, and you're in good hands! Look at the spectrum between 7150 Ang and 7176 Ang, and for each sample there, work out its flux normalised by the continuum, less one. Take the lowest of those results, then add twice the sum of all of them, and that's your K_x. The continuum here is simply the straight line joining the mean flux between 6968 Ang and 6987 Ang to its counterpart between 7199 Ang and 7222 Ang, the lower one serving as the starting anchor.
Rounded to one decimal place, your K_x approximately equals 0.1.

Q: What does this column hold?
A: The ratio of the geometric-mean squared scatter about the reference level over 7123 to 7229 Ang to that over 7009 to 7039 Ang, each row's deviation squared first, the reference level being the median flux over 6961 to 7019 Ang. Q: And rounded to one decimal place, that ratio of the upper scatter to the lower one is 10.1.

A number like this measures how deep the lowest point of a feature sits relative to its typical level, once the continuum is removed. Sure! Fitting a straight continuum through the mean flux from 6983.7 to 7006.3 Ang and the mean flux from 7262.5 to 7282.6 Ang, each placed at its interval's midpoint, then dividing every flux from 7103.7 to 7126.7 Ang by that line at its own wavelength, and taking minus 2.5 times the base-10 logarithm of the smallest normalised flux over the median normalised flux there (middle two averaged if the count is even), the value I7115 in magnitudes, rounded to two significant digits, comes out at 0.056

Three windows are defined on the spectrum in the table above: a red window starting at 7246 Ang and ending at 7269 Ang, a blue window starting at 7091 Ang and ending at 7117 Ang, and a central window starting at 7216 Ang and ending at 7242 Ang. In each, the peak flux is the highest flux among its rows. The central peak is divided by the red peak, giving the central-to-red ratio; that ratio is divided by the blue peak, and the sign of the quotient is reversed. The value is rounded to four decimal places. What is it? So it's -0.0556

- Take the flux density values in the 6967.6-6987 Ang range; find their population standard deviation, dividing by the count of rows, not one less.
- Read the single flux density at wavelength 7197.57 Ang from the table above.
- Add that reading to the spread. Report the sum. 17.0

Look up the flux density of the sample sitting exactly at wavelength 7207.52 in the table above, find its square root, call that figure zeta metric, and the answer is 4.08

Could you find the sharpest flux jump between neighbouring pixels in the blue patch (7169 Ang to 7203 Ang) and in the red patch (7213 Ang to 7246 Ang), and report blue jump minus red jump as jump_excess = 0.33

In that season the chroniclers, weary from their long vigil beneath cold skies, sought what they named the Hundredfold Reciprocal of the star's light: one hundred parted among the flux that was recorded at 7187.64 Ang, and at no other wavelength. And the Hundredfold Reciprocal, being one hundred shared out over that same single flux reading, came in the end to 6.00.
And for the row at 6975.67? 5.43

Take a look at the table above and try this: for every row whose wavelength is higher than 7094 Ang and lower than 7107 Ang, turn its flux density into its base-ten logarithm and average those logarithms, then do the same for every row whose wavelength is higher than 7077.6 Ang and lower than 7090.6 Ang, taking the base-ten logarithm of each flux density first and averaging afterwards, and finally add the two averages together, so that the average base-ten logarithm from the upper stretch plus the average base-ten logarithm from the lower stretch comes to 2.47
